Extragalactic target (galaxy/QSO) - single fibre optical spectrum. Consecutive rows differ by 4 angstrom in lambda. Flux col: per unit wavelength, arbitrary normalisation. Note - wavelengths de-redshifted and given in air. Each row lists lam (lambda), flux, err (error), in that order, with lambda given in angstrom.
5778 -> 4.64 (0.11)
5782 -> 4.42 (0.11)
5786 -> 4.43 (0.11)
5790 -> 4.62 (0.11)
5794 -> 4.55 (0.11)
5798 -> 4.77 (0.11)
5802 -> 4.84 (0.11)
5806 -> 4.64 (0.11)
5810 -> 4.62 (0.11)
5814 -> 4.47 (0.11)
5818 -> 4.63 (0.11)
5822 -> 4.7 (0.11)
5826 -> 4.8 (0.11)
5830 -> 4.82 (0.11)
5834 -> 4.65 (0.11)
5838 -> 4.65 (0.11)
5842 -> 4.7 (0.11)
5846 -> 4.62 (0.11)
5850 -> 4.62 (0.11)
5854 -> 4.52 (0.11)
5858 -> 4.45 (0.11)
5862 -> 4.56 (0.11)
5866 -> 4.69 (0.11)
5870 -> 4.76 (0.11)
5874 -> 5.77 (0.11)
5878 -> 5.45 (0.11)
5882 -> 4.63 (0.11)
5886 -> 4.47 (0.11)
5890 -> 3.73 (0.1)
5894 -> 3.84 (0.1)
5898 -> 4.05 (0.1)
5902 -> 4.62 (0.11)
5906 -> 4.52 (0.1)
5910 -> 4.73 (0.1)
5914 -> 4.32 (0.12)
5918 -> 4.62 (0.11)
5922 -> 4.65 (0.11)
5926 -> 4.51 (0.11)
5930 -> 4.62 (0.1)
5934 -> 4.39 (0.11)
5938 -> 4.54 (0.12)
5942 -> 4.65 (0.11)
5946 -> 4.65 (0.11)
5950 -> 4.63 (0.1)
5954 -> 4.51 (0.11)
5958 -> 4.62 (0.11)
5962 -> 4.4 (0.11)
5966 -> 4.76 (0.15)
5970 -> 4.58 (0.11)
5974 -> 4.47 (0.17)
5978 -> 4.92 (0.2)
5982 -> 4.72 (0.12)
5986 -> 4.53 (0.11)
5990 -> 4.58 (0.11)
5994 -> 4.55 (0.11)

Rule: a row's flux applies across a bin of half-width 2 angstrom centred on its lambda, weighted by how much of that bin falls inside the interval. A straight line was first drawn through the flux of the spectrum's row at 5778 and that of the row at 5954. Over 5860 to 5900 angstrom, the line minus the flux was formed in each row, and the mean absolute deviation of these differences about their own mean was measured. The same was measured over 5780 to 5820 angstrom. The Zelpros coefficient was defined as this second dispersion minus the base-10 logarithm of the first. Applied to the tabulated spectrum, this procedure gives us 0.45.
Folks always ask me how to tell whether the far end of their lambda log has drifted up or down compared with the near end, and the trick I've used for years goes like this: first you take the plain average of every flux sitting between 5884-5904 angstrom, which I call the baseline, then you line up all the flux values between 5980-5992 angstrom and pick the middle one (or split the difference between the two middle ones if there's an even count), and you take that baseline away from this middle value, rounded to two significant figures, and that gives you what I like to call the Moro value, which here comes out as 0.44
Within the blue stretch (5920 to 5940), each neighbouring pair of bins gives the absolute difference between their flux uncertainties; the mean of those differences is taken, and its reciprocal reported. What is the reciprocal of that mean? 133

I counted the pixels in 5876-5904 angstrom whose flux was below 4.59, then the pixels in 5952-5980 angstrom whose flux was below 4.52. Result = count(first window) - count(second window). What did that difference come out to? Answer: 1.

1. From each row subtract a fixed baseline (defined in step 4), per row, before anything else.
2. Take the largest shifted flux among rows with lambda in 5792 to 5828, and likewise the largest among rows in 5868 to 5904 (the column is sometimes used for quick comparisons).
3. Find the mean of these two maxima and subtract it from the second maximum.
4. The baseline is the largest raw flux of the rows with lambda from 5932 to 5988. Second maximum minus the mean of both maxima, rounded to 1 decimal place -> 0.5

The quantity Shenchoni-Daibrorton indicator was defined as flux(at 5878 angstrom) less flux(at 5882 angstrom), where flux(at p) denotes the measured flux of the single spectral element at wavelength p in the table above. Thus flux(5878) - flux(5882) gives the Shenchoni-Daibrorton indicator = 0.82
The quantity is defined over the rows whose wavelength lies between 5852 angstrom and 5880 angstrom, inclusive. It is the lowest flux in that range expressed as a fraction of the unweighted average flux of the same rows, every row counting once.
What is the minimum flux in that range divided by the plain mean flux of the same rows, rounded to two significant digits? 0.91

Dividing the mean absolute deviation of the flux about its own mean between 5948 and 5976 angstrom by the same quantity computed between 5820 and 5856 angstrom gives 1.3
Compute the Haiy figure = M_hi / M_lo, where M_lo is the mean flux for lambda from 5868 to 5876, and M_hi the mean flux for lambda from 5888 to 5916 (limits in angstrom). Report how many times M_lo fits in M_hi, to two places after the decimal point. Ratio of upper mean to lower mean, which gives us 0.81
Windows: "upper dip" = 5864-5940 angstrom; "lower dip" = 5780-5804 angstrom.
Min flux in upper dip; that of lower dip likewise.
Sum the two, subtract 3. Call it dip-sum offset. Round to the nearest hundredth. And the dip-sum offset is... 5.15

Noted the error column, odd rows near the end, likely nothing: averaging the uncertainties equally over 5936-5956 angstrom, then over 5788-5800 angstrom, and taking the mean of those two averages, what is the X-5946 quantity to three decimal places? 0.110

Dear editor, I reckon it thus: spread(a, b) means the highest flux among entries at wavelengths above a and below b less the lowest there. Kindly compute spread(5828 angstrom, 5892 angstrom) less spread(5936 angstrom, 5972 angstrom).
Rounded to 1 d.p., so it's 1.7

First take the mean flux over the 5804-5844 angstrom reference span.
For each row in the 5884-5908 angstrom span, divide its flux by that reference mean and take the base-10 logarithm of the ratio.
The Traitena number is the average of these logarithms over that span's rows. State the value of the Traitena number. -0.0469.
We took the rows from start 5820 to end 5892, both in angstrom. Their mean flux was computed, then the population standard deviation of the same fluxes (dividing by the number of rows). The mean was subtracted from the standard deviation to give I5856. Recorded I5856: -4.30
